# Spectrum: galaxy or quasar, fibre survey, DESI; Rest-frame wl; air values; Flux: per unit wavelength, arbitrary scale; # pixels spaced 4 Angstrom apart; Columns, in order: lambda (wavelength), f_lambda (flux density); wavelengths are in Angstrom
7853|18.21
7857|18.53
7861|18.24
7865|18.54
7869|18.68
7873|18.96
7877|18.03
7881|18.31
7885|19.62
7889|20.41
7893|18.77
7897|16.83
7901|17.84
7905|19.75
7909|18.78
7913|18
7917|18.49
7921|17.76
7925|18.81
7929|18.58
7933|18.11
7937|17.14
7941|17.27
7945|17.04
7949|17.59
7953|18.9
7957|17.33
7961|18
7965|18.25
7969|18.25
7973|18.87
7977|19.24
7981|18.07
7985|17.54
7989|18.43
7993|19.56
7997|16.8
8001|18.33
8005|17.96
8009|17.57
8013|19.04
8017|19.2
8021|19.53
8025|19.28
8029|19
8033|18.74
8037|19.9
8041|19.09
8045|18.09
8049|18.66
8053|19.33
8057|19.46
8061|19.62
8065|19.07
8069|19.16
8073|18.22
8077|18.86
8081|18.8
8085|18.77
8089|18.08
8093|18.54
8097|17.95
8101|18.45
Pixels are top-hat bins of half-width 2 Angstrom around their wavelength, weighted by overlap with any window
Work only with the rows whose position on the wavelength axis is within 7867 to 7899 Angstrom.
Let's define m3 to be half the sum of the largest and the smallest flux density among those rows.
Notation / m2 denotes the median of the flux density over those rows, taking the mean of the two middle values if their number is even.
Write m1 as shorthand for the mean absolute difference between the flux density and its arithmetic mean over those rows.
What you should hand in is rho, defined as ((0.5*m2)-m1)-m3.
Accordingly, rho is -10.00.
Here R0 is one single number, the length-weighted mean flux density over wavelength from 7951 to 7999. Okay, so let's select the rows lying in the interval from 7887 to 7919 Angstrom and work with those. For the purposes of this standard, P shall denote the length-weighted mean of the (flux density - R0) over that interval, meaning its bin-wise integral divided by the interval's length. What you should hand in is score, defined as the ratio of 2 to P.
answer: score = 6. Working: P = 0.3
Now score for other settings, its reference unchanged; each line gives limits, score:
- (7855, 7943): 13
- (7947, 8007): -32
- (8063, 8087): 4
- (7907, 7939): -33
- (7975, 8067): 4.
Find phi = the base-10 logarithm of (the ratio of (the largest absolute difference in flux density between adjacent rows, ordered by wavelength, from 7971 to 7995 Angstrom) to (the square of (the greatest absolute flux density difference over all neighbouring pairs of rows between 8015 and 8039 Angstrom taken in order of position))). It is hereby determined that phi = -0.06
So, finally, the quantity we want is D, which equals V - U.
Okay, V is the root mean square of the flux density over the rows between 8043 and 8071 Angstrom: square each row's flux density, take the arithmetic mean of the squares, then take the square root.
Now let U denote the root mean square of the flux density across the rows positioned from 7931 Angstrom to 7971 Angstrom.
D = 1.26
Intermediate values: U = 17.8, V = 19.1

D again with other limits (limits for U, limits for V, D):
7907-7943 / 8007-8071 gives 0.94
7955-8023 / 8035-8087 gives 0.64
